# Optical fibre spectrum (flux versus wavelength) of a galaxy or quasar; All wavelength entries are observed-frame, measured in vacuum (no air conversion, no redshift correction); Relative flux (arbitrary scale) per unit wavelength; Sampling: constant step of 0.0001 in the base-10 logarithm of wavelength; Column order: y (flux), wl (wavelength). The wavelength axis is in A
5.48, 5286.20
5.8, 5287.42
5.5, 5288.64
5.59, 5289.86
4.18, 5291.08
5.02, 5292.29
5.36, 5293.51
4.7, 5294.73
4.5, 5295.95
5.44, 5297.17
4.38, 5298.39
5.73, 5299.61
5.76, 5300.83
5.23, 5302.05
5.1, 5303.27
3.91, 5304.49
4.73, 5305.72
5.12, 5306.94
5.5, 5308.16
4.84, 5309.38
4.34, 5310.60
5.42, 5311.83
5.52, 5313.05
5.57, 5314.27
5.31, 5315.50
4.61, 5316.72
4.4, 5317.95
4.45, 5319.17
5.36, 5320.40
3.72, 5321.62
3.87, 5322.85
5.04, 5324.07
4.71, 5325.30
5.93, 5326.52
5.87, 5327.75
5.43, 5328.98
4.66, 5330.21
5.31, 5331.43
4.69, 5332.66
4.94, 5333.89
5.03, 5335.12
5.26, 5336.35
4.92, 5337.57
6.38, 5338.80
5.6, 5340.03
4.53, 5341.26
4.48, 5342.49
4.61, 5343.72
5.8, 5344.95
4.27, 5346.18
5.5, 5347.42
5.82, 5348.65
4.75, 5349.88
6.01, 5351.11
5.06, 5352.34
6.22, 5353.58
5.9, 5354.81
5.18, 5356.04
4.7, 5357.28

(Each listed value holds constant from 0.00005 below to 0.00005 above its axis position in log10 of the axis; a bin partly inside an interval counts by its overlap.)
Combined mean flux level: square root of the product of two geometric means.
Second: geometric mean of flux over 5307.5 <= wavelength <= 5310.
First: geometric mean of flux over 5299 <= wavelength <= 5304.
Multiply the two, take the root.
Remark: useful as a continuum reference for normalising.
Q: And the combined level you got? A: 5.30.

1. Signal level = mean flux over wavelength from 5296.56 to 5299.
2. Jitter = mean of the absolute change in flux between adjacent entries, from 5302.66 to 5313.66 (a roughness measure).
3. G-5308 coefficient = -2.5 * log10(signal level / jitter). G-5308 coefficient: -2.21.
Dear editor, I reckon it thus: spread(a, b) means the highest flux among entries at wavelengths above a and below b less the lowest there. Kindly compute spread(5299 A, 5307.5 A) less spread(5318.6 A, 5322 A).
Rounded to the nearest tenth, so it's 0.2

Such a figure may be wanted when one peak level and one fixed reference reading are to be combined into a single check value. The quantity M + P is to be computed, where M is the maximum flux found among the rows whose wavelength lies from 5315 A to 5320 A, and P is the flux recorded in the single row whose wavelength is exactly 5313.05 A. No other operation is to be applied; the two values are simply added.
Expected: 10.8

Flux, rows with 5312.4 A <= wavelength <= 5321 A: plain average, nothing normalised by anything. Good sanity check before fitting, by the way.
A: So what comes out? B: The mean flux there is 5.0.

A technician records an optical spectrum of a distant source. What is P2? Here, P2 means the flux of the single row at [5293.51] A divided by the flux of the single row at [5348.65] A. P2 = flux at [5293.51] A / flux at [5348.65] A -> 0.92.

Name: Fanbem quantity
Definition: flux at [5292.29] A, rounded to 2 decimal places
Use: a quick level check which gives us 5.02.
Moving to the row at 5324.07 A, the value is 5.04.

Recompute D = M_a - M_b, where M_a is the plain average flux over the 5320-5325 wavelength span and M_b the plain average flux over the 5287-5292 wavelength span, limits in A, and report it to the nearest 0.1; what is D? -0.8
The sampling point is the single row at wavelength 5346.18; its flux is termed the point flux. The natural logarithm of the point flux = 1.45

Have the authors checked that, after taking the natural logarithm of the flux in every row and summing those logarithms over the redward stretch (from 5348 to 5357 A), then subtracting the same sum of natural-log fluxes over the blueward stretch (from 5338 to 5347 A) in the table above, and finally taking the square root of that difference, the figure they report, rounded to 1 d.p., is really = 0.8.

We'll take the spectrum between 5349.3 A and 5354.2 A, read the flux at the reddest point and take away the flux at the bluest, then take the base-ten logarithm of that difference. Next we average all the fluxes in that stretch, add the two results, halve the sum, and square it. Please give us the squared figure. 8.1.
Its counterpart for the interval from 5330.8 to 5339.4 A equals 6.9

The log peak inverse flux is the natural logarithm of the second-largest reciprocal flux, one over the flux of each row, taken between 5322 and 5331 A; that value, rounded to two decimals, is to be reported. -1.54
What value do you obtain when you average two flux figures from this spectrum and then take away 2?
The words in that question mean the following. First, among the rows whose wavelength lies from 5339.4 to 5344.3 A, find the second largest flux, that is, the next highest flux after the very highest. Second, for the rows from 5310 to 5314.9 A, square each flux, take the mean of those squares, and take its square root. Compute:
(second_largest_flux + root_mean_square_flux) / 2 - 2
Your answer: 2.92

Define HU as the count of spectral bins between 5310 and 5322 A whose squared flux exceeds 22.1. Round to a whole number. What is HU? 5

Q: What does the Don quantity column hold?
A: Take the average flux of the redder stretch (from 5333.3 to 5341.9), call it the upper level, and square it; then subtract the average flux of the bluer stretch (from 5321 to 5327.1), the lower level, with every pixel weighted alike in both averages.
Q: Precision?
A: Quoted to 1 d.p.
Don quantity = 22.8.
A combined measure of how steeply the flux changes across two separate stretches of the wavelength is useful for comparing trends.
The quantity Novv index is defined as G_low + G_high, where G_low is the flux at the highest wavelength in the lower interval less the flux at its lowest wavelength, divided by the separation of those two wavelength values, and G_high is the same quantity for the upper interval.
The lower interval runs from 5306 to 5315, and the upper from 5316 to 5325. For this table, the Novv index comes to 0.1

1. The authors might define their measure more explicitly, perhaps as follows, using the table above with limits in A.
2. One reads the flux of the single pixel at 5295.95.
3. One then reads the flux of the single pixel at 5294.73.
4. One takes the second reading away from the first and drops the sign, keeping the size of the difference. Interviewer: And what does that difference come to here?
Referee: 0.20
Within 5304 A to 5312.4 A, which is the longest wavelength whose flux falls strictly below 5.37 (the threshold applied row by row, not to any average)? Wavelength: 5310.60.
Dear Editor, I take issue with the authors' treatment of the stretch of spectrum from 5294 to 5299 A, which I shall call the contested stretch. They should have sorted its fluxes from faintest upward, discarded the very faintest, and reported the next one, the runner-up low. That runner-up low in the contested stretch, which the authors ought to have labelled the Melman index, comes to 4.5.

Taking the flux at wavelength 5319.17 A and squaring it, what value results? 19.8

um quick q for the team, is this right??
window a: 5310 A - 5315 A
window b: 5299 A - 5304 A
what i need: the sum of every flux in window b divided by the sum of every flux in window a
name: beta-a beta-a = 1.0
